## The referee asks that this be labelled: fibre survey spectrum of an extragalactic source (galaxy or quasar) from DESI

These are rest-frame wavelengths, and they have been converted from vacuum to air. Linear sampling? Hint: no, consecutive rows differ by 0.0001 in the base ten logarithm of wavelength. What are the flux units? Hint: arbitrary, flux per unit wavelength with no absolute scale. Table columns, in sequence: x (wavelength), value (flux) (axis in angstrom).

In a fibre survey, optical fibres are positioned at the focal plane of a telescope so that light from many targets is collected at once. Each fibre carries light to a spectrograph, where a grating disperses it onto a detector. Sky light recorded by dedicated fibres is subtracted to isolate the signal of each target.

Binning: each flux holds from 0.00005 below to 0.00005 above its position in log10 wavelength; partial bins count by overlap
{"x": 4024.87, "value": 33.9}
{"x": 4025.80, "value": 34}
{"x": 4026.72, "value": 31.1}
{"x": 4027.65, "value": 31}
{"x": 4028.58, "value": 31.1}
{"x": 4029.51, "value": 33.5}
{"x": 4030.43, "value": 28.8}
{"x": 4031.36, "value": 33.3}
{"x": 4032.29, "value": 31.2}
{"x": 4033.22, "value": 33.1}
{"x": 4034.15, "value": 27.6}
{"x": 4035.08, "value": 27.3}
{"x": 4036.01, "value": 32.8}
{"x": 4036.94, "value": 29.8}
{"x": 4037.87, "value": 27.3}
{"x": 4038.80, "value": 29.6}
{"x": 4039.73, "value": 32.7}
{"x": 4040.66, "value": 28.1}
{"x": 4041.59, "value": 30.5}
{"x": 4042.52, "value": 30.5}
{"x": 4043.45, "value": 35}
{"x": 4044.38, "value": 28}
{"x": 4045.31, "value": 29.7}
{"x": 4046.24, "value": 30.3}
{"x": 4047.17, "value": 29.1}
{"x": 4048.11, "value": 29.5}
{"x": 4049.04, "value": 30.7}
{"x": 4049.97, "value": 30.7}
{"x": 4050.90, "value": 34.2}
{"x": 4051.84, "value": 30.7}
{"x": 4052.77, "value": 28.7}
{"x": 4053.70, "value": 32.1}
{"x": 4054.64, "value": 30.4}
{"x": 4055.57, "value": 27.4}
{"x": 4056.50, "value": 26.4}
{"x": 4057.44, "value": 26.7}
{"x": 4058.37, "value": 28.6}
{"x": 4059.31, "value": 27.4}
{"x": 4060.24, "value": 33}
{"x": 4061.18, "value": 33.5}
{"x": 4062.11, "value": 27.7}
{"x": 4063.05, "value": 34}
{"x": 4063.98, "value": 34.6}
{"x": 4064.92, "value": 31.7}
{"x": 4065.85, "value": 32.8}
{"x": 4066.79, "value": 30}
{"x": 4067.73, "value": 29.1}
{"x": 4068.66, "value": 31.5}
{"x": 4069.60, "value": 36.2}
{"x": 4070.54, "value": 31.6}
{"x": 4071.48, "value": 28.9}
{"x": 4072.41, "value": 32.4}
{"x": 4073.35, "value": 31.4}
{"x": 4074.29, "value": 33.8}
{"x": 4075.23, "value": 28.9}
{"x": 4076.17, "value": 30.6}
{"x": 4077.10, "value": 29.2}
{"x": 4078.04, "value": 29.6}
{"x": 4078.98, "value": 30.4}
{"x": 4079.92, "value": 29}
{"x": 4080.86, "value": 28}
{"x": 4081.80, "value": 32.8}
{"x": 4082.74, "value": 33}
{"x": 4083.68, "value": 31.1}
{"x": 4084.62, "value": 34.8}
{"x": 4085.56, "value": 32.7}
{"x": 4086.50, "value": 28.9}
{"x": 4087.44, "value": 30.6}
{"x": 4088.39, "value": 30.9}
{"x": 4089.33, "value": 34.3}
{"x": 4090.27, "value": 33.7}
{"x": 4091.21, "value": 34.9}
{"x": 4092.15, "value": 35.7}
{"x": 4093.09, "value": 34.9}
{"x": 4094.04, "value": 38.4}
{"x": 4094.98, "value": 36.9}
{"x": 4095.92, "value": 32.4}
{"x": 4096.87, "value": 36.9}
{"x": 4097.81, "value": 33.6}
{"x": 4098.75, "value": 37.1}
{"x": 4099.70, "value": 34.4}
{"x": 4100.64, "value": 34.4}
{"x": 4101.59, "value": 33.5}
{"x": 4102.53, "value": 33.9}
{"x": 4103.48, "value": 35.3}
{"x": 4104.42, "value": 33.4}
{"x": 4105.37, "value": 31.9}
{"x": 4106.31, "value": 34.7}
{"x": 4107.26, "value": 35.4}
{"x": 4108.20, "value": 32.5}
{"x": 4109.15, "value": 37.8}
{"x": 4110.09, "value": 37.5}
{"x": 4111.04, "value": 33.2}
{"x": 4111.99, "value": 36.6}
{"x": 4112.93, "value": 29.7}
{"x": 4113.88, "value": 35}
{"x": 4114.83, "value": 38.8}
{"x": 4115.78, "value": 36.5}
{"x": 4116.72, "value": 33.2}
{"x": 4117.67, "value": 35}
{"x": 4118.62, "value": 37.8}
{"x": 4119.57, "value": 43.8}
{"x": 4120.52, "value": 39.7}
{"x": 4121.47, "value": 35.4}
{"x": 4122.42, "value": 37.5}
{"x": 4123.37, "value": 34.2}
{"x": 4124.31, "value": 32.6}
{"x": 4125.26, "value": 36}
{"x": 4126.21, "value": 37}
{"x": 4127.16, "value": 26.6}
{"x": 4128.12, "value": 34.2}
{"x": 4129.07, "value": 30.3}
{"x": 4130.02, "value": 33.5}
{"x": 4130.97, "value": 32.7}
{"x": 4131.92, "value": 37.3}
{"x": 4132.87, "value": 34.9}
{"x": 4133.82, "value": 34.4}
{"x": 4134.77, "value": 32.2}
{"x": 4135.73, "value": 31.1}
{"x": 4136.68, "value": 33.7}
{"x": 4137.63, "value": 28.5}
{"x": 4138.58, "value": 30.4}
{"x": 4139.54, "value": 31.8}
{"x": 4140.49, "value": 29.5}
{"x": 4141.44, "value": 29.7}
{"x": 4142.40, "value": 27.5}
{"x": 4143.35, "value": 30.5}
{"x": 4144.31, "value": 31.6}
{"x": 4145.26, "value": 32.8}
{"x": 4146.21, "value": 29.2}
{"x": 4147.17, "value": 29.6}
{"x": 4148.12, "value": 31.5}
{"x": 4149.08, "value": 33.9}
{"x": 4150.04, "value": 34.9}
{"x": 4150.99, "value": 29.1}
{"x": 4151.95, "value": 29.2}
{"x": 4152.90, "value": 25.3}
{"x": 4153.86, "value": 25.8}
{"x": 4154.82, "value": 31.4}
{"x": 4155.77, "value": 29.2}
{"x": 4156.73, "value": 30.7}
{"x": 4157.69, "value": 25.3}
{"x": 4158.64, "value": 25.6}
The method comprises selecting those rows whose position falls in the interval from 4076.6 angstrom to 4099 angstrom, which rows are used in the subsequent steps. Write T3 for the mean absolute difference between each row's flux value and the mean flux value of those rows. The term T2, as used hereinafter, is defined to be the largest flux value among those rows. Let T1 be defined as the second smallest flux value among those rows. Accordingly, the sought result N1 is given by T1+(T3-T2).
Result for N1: -7.1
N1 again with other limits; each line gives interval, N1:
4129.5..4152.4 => -6.8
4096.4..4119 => -5.2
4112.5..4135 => -11.5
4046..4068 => -5.9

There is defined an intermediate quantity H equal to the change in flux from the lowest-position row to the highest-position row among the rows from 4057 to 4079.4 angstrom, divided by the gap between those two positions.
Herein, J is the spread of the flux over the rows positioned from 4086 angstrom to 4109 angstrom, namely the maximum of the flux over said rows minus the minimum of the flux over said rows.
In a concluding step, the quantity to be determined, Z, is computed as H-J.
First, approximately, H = 0.17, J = 9.5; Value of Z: -9.3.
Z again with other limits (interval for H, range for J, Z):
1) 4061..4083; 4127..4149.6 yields -10.7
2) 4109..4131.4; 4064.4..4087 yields -8.4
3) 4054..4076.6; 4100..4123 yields -14.1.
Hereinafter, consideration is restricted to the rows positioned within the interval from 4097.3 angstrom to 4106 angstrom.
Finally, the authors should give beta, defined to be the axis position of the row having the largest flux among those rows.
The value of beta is 4098.75 angstrom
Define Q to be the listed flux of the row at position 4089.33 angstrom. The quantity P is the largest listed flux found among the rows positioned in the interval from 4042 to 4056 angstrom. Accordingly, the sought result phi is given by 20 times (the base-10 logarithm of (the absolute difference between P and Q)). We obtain -3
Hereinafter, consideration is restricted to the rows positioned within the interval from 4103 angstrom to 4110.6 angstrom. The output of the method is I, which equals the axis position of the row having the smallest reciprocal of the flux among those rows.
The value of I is 4109.15 angstrom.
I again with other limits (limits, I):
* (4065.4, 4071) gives 4069.60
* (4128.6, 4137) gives 4131.92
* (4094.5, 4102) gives 4098.75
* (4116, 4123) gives 4119.57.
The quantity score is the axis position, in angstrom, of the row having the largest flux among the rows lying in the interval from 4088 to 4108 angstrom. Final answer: 4094.04 angstrom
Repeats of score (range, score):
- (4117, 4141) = 4119.57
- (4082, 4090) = 4084.62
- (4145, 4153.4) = 4150.04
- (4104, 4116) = 4114.83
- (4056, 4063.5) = 4063.05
